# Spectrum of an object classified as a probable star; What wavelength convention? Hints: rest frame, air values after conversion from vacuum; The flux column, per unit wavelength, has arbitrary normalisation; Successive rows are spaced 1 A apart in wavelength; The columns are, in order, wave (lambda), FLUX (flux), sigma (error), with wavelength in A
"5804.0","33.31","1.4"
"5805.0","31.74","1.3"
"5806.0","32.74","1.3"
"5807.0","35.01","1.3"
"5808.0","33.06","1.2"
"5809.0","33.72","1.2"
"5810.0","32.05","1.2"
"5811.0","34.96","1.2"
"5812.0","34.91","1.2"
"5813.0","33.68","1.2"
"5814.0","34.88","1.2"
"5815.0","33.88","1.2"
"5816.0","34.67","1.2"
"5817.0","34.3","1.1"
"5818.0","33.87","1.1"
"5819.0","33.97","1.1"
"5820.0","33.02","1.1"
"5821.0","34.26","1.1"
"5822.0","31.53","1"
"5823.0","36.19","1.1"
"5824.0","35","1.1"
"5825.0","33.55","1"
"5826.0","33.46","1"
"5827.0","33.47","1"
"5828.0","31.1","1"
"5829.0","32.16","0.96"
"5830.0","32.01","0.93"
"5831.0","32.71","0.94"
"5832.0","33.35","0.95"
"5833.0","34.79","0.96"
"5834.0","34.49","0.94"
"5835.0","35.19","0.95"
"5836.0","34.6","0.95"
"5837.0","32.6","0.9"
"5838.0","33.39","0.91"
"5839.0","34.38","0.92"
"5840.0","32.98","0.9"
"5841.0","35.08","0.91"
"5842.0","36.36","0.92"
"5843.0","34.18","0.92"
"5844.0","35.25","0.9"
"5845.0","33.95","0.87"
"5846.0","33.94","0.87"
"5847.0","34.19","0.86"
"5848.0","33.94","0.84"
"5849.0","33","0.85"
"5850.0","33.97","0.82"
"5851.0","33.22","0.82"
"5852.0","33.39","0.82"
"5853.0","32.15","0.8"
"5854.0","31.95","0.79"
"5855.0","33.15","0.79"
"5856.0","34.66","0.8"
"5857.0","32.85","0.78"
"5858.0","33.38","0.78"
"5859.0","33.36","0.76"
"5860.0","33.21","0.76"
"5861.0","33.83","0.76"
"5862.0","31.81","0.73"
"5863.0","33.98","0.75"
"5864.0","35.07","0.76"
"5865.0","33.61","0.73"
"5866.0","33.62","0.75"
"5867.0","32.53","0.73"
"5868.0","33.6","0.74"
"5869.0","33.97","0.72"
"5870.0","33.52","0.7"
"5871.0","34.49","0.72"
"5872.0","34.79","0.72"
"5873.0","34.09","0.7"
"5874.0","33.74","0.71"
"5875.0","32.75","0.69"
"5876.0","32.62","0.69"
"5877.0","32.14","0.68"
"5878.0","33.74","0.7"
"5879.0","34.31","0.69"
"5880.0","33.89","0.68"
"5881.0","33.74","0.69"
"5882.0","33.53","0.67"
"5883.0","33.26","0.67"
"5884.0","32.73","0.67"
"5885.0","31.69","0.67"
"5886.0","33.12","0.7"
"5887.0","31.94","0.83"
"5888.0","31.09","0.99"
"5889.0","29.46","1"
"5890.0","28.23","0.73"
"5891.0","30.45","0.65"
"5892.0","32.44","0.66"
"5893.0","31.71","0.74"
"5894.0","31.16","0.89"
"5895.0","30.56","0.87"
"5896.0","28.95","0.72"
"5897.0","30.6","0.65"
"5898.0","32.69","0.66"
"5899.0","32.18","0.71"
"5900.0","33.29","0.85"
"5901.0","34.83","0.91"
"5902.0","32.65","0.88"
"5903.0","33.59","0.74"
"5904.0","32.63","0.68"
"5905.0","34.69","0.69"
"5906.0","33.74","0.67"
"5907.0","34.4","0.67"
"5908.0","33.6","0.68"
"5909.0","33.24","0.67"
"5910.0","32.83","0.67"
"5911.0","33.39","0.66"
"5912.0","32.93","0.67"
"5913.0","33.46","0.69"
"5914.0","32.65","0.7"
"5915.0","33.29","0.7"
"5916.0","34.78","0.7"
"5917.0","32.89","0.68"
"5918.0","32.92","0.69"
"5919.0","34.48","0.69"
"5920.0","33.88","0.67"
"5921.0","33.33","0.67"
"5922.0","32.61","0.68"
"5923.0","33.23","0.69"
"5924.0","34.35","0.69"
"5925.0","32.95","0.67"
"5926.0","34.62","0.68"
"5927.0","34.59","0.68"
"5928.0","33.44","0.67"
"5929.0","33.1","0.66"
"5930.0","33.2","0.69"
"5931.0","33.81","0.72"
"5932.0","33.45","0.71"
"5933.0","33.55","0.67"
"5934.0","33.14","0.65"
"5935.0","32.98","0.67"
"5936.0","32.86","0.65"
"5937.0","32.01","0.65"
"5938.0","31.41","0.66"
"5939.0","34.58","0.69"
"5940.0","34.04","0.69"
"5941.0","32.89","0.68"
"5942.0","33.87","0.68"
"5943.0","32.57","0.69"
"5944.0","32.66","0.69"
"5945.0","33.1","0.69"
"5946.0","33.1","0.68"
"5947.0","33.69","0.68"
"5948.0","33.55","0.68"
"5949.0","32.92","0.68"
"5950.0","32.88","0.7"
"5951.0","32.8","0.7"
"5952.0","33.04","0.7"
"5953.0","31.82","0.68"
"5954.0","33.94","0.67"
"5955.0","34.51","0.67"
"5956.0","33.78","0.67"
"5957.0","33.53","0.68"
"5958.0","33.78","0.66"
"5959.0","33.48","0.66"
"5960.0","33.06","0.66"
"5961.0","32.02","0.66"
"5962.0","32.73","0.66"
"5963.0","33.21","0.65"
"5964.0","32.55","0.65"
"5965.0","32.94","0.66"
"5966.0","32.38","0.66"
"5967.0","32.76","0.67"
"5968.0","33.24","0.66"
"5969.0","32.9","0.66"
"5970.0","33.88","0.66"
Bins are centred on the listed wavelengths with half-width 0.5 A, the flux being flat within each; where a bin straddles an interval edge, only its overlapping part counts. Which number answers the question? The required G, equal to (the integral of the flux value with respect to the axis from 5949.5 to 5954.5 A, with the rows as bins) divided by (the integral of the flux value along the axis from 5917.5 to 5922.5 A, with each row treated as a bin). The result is 0.98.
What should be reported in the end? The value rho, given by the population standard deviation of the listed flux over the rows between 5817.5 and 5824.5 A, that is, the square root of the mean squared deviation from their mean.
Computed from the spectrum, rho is 1.36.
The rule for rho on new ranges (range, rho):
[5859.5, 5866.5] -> 0.90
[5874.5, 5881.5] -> 0.74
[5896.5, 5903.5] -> 1.21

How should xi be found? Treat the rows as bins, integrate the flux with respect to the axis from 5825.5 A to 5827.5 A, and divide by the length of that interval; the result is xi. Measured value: 33.5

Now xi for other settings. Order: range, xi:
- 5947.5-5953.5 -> 32.8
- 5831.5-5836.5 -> 34.5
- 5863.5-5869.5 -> 33.7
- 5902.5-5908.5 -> 33.8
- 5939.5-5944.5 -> 33.2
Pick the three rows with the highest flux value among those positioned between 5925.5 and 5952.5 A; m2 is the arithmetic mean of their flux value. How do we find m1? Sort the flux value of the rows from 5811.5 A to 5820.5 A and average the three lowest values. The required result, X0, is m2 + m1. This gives 68.1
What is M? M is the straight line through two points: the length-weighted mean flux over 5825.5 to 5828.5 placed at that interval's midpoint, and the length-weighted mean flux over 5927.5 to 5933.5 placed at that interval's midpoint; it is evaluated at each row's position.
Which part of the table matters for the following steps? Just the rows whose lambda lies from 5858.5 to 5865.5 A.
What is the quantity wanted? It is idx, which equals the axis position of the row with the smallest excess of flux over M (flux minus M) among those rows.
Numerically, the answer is 5862.0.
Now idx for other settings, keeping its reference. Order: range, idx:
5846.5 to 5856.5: 5854.0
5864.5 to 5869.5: 5867.0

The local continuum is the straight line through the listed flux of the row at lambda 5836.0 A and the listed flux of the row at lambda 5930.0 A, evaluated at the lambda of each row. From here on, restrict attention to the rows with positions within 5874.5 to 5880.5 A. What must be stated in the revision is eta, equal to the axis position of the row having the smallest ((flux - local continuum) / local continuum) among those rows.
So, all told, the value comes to 5877.0 A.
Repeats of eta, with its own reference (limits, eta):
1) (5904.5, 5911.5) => 5910.0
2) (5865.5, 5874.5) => 5867.0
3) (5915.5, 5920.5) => 5917.0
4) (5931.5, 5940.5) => 5938.0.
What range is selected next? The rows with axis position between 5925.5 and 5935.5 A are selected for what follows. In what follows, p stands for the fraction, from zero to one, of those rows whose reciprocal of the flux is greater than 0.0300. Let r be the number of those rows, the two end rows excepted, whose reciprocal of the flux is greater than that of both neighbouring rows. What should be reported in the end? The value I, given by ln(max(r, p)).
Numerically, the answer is 0.69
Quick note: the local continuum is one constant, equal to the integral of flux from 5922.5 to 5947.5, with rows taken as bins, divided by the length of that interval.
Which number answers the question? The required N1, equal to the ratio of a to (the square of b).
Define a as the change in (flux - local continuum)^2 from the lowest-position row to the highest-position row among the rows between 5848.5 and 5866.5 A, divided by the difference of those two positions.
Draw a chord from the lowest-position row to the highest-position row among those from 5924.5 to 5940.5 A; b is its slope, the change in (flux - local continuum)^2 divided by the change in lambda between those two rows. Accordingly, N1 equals -2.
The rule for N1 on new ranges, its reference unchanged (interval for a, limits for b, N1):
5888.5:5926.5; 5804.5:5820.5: -14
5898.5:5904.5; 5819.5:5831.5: -244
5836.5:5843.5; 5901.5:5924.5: 46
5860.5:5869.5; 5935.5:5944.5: 25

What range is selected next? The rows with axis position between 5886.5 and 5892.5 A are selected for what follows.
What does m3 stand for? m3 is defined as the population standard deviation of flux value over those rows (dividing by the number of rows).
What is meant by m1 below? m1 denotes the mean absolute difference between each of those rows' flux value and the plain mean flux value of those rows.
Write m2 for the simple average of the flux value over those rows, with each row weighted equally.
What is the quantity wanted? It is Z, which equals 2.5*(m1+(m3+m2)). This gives 83.1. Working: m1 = 1.2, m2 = 30.6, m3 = 1.4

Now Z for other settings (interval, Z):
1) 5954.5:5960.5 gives 86.2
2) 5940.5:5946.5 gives 84.5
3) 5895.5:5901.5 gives 88.8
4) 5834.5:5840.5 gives 89.1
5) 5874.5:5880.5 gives 86.9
